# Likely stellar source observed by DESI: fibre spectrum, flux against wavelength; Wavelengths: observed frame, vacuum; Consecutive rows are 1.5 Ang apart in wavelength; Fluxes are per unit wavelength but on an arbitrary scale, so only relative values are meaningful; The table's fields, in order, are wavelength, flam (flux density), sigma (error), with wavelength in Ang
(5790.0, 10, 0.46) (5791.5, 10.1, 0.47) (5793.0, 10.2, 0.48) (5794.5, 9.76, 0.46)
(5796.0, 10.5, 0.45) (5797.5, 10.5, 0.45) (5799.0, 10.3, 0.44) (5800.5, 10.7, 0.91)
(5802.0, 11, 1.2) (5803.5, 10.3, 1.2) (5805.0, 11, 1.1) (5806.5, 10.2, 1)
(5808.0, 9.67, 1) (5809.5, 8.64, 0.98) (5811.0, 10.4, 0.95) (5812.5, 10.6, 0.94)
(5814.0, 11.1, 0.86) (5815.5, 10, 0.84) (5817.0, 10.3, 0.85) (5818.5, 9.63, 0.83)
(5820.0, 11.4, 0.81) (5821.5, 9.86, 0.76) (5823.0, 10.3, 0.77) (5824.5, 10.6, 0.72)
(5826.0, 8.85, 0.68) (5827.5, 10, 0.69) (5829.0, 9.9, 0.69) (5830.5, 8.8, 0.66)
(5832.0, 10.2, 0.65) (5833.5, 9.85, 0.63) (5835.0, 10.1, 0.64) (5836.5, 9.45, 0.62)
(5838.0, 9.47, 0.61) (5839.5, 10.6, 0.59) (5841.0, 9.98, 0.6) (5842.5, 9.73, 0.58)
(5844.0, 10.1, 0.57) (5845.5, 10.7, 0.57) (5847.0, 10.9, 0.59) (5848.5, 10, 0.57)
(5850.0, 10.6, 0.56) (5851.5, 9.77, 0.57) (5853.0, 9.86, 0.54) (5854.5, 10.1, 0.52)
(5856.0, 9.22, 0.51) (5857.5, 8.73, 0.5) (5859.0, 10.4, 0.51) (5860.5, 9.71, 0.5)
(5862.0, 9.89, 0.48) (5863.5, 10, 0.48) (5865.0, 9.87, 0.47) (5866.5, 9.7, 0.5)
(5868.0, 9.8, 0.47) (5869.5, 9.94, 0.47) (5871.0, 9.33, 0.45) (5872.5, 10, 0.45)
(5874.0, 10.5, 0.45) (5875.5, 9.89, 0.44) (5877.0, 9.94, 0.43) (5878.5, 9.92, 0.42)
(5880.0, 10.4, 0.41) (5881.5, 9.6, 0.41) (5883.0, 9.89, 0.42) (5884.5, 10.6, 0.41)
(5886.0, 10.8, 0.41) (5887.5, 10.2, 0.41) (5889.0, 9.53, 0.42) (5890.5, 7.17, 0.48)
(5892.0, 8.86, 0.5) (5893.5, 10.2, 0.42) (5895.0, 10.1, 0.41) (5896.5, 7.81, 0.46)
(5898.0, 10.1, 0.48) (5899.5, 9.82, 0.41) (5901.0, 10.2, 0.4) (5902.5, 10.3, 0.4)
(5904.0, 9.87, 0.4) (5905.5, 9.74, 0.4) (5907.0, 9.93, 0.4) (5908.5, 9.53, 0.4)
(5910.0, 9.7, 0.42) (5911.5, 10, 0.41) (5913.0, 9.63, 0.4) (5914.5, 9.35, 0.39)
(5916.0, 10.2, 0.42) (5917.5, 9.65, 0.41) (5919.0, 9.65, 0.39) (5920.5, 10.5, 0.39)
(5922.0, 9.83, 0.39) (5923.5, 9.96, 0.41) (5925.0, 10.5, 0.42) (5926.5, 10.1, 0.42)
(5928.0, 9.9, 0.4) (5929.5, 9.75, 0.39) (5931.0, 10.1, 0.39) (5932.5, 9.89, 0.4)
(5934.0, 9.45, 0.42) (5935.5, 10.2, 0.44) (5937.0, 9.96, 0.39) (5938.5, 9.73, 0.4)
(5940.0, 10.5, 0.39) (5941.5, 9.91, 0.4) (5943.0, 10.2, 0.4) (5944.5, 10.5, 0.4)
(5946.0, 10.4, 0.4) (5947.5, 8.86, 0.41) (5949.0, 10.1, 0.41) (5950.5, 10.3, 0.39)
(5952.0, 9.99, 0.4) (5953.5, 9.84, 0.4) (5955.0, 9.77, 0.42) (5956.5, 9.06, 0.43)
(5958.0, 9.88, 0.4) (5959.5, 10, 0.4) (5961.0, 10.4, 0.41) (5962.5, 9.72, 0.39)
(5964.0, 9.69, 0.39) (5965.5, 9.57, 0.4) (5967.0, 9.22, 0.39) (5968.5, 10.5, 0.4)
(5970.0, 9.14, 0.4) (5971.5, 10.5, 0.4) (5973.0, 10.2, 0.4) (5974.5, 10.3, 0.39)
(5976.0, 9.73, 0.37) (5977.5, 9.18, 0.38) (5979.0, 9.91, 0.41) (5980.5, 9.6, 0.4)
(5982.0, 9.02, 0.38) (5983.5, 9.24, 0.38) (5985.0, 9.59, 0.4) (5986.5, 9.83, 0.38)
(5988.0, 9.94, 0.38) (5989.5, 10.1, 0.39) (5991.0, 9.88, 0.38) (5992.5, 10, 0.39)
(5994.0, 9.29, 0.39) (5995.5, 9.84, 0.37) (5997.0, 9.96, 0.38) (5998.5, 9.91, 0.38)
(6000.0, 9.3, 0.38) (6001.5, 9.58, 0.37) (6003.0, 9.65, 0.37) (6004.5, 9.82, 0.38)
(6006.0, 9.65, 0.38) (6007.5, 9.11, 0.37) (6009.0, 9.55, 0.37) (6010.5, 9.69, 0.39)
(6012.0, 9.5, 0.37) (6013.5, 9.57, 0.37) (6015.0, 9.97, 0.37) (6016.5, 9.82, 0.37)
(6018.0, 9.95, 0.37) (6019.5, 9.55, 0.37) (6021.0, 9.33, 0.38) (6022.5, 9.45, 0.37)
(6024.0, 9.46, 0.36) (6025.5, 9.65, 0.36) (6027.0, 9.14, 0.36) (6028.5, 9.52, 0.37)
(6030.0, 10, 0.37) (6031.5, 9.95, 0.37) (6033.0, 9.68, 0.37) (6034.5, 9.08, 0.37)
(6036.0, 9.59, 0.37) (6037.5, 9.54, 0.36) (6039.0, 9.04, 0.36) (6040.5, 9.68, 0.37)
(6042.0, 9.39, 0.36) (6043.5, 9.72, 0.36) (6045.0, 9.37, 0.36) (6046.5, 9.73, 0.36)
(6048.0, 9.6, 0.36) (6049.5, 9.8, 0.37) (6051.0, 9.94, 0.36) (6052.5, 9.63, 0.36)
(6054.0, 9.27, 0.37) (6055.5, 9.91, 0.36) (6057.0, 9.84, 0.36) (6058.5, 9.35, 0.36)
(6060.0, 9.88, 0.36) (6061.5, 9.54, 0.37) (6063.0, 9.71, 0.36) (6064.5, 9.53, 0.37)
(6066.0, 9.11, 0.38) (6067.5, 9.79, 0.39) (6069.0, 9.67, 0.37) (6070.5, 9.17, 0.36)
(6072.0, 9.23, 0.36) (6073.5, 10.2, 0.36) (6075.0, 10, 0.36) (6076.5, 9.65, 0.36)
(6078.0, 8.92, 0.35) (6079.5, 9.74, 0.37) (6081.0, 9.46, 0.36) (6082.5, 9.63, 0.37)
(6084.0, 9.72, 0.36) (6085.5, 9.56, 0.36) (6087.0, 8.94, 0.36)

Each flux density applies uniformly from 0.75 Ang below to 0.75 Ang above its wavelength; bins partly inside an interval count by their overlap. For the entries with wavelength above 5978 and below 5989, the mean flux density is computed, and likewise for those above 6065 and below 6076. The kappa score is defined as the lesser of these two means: 9.59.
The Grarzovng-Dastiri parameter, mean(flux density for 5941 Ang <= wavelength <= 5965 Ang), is 9.9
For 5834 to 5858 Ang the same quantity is 10.0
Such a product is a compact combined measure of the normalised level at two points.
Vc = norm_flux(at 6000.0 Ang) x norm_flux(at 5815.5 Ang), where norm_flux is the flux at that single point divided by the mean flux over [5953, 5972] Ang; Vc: 0.97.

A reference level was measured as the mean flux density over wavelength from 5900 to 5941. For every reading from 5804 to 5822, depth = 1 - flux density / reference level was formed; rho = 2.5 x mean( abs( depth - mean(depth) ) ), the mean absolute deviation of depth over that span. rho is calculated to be 0.143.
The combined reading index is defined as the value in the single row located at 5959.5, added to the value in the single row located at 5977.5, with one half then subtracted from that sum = 18.7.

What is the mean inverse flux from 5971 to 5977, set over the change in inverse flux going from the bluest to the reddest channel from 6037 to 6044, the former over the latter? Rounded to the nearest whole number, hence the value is -51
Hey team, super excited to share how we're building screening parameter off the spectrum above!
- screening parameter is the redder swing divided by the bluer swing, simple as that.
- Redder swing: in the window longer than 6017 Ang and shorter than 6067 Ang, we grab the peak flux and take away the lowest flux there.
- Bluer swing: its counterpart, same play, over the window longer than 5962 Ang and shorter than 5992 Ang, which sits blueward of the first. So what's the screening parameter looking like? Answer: 0.6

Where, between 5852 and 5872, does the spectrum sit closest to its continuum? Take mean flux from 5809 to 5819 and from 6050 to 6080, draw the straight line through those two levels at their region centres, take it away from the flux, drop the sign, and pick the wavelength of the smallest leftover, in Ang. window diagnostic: 5863.5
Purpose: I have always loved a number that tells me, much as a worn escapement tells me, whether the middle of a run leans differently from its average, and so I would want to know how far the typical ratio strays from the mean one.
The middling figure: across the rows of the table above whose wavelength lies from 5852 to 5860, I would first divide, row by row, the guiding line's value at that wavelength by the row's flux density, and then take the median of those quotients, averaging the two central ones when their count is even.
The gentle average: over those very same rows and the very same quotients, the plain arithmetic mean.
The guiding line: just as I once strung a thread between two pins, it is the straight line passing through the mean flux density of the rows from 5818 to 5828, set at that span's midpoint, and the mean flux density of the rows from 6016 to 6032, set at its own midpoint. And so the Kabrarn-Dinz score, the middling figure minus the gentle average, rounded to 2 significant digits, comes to -0.024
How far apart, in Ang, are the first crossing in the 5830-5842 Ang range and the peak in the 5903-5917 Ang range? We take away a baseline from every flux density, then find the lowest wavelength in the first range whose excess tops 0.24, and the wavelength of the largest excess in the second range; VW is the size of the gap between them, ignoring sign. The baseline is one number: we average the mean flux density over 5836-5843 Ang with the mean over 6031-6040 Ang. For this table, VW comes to 84.0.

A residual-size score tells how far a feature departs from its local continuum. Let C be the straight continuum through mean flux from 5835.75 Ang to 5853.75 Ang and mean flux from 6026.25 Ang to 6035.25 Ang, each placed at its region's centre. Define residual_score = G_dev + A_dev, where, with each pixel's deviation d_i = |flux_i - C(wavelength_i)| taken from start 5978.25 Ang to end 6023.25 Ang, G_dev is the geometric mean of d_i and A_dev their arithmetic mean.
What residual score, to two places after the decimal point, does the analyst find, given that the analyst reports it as 0.39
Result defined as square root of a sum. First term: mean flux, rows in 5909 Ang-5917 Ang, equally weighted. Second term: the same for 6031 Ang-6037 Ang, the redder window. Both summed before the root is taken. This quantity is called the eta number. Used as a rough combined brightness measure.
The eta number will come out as 4.40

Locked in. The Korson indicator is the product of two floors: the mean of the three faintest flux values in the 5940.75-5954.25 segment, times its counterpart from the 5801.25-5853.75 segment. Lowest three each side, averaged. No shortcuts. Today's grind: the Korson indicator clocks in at 84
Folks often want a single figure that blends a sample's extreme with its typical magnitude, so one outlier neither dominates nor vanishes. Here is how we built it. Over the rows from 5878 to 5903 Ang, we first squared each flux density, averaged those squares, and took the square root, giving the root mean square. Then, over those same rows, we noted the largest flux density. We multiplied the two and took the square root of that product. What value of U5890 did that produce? 10.3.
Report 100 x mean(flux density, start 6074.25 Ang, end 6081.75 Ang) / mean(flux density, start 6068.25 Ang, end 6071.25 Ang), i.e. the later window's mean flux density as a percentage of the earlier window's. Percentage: 101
